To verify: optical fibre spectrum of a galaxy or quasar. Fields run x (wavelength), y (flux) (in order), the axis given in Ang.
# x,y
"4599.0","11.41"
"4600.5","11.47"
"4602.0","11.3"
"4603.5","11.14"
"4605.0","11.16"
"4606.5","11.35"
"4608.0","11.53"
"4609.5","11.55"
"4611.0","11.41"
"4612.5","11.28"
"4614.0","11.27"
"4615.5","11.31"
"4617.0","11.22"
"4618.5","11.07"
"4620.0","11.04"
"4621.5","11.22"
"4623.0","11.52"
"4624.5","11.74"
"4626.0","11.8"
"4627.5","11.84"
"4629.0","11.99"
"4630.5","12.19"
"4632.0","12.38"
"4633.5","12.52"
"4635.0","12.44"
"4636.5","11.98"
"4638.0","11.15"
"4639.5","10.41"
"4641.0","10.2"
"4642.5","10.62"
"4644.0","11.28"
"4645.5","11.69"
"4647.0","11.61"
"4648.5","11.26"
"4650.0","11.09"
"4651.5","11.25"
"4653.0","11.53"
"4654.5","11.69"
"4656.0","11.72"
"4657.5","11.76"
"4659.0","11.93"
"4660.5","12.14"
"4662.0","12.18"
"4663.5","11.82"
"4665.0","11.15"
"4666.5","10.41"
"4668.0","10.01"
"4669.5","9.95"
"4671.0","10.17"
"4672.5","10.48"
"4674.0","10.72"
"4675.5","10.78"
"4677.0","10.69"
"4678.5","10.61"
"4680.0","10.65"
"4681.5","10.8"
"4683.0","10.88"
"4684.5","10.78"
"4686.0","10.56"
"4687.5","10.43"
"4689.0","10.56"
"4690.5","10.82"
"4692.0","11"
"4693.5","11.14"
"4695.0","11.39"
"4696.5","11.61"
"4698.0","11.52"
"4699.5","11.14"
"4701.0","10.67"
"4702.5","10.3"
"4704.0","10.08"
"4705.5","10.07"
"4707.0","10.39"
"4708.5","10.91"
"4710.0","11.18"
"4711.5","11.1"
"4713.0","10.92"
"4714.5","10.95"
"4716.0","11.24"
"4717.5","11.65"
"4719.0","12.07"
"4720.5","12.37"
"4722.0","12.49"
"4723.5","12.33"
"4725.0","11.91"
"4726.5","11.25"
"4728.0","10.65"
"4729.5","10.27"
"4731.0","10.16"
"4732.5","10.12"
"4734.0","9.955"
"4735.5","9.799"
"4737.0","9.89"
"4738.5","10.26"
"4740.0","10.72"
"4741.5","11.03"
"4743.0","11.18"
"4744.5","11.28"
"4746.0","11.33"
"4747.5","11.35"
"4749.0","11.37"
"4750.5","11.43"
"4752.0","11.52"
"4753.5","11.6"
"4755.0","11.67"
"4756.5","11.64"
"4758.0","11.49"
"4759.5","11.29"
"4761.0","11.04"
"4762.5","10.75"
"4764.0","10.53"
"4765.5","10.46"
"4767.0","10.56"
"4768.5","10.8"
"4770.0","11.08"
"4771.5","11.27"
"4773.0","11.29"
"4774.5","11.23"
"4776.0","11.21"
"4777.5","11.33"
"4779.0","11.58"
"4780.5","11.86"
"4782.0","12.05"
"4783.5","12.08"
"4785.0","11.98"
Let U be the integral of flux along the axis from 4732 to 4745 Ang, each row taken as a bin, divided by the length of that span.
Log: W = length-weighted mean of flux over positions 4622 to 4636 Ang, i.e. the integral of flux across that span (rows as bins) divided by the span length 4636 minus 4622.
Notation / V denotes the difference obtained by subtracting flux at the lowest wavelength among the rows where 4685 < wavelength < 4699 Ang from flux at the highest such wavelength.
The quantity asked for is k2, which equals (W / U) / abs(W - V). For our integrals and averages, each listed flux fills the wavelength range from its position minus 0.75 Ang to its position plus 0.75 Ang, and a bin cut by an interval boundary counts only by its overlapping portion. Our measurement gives 0.1039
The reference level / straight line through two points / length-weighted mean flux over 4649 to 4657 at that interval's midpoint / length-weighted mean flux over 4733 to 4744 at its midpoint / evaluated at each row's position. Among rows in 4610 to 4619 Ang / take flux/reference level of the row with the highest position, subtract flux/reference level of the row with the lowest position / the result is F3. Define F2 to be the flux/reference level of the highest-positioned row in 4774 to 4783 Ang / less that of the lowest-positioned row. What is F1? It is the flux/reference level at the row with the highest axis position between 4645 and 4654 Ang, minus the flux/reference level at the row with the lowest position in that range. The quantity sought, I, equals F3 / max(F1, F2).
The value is -0.2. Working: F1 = -0.01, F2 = 0.09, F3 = -0.02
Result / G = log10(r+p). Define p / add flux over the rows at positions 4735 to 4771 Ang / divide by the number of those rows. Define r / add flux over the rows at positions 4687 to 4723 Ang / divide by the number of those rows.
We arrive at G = 1.344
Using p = 11.0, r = 11.1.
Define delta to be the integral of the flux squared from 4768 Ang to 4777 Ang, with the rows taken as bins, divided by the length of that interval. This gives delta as 125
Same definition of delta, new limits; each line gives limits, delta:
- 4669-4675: 108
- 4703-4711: 111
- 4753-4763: 129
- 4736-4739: 101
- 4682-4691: 114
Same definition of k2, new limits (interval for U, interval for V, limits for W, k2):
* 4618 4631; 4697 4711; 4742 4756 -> 0.0837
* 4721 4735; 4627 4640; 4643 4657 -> 0.0807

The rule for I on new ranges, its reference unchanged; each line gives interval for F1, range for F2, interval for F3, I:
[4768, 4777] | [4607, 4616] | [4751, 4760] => -0.2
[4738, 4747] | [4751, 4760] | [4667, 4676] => 0.7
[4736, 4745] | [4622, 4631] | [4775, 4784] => 0.7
